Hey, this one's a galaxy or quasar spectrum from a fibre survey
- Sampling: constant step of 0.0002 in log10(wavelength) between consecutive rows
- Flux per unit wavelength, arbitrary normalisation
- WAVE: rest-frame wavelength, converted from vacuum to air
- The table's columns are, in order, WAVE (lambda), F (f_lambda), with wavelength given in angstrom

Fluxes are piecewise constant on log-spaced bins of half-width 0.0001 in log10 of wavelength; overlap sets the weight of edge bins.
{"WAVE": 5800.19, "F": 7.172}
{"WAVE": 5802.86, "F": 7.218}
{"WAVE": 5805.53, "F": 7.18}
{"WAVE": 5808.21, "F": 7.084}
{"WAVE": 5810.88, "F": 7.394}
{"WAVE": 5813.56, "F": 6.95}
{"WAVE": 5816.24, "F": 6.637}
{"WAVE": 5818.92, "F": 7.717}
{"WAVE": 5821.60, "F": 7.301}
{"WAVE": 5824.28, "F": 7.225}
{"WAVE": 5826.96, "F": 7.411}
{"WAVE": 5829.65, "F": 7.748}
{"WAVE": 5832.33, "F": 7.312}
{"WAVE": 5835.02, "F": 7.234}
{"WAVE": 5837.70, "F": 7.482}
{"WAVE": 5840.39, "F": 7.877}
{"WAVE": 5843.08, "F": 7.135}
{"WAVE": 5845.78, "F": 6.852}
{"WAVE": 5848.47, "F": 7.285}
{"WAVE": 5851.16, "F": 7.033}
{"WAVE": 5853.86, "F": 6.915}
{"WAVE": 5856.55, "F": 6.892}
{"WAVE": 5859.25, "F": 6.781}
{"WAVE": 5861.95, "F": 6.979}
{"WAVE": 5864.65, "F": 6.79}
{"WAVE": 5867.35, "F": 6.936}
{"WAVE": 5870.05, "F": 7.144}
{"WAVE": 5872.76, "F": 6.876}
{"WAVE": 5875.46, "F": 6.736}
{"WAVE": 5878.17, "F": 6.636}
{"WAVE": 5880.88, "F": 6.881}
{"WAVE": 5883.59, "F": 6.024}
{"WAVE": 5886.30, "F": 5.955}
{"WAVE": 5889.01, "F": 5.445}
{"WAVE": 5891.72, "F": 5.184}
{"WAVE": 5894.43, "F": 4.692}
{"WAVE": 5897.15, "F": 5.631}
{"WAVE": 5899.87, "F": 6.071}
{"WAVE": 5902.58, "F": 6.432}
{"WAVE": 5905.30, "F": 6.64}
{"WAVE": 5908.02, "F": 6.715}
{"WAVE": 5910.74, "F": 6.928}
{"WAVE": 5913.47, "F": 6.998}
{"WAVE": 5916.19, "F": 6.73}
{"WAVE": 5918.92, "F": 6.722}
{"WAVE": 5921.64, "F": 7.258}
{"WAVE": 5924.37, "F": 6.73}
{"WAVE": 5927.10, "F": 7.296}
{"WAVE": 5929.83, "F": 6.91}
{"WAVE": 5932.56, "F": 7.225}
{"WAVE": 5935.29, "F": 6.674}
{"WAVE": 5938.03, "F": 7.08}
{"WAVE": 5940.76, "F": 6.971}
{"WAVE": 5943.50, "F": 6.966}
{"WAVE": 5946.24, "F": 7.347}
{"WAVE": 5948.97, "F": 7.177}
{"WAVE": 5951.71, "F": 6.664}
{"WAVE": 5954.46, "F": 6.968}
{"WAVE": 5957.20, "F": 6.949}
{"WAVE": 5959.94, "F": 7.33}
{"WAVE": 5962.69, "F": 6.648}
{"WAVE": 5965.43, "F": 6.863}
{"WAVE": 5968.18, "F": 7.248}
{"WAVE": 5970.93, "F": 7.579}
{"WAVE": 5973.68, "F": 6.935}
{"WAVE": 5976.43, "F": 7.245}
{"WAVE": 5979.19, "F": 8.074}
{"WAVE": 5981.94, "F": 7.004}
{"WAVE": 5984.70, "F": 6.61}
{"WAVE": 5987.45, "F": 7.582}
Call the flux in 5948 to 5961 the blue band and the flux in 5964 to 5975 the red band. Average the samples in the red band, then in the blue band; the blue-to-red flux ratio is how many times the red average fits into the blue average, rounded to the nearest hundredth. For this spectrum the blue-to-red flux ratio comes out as 0.98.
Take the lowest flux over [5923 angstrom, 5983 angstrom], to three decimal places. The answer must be 6.648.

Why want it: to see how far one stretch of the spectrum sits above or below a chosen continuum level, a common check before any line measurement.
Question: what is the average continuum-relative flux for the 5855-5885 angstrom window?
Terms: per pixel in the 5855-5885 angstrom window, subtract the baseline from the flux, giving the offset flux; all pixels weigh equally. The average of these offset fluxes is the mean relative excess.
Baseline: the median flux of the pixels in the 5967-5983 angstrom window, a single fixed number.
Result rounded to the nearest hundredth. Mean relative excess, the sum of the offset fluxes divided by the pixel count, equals -0.46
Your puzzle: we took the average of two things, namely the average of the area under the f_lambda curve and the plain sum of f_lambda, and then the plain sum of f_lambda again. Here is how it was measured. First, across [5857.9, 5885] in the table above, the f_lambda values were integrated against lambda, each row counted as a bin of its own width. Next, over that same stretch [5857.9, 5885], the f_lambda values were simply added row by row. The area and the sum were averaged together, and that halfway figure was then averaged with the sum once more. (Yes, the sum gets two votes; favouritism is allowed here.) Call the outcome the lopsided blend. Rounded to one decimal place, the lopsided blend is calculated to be 96.7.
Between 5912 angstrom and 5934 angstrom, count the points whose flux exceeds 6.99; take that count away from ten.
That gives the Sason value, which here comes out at 6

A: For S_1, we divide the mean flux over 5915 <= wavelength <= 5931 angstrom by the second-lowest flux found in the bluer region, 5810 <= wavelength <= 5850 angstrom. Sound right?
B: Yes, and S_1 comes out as 1.01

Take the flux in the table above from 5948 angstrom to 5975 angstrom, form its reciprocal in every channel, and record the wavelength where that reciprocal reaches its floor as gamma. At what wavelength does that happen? 5970.93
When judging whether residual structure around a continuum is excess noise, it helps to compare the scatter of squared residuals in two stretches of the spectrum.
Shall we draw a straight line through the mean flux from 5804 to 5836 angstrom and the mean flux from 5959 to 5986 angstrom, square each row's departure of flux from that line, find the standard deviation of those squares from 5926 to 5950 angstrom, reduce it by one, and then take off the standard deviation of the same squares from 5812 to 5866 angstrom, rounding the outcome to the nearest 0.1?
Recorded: -1.0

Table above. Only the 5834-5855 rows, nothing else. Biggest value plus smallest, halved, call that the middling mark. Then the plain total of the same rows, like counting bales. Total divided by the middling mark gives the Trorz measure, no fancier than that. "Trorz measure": 7.9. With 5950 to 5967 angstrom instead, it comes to 5.9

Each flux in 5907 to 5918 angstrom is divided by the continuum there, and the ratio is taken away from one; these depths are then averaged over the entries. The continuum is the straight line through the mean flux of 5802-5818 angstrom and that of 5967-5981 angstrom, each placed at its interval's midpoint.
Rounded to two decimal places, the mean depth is 0.06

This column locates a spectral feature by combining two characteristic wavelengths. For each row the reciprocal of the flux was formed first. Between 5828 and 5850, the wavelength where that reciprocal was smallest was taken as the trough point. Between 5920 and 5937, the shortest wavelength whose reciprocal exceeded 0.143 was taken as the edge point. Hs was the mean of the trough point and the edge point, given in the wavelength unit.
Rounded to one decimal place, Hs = 5882.4 angstrom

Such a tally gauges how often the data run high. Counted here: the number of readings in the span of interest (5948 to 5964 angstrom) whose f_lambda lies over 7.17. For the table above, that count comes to 2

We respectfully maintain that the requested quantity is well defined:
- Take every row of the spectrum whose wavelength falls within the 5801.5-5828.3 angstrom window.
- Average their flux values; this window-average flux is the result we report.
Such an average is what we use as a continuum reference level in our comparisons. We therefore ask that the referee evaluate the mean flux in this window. 7.21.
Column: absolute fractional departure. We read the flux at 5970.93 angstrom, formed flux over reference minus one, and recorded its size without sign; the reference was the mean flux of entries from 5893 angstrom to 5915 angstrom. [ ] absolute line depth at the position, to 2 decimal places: 0.21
